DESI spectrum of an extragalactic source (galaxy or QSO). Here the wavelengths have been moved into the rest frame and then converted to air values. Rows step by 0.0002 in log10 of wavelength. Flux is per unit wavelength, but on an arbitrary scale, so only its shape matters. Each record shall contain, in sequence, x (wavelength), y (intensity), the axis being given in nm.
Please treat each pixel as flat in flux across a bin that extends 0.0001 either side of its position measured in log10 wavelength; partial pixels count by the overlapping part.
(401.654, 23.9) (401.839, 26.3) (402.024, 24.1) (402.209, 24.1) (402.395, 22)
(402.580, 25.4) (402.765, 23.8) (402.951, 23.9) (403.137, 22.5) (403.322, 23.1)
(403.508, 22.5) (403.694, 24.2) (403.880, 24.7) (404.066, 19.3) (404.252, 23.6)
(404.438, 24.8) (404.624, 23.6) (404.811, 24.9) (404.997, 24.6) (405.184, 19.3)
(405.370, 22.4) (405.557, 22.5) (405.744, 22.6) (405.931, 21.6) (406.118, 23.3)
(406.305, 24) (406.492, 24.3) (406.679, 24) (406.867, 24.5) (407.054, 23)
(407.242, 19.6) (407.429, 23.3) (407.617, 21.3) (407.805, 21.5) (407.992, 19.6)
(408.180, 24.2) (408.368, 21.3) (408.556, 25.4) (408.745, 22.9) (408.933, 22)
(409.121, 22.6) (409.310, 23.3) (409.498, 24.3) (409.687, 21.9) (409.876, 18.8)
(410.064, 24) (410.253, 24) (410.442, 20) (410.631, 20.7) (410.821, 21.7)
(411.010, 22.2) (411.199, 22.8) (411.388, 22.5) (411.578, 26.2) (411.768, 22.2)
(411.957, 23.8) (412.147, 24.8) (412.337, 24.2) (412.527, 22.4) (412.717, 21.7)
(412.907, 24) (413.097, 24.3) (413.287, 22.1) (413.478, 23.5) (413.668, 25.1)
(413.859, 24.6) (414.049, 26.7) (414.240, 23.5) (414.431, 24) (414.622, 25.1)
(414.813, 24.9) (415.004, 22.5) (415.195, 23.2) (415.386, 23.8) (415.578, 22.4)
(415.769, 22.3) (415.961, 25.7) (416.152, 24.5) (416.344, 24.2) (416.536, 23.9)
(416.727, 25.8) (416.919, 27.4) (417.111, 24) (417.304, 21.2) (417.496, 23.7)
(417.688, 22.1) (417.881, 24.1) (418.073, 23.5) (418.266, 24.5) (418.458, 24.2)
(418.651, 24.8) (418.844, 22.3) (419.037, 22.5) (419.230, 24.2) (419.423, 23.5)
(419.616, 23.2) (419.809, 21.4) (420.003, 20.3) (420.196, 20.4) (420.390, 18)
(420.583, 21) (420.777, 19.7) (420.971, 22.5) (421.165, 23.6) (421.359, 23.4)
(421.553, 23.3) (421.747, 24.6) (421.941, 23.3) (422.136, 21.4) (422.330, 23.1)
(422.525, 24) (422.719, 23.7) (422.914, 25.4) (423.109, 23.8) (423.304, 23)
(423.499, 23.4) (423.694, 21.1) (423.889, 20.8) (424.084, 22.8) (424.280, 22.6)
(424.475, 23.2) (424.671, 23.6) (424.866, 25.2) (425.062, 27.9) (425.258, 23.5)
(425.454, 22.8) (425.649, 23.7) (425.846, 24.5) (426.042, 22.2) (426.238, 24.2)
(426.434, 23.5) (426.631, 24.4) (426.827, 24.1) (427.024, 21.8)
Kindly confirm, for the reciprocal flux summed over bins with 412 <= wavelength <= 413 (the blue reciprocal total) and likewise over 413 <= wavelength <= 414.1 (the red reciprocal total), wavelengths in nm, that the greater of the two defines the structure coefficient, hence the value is 0.25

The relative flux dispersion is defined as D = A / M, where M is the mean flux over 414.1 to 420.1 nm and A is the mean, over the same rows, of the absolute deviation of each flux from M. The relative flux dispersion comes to 0.046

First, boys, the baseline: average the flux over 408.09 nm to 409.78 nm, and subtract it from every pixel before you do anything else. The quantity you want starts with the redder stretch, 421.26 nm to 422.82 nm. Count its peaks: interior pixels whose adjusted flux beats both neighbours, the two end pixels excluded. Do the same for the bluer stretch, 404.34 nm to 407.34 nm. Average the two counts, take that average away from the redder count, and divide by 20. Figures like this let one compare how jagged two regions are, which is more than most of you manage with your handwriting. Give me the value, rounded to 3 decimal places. -0.050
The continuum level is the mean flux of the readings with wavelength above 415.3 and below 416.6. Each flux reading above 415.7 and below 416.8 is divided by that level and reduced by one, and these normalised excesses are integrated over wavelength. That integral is 0.028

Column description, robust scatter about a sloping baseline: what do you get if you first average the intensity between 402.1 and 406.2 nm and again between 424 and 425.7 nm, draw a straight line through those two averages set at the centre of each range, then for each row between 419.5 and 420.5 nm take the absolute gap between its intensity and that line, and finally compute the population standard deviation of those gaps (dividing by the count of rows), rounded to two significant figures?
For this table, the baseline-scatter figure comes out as 1.7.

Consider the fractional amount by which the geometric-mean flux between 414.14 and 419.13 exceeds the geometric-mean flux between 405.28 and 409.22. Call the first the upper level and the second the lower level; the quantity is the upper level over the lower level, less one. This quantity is 0.05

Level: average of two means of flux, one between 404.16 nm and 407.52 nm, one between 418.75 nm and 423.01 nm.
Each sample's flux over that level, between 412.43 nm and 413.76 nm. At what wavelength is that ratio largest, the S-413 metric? 413.668 nm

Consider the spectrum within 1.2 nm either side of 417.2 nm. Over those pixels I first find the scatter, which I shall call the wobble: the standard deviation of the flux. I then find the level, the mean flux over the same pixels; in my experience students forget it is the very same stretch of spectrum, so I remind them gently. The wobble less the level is -22.6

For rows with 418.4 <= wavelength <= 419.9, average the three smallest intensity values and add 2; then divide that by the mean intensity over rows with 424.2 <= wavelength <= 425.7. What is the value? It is 1.00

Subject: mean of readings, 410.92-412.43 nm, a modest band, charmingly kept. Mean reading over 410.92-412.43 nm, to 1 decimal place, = 23.6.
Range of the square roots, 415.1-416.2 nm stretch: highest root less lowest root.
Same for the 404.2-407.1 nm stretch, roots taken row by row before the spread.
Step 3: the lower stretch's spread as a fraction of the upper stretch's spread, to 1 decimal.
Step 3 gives 1.7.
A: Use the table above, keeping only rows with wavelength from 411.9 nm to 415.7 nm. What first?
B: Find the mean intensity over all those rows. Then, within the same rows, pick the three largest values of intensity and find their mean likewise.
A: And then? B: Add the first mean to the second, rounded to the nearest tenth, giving 49.5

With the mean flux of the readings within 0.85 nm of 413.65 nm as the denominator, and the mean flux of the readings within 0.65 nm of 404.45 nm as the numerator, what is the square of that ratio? 0.95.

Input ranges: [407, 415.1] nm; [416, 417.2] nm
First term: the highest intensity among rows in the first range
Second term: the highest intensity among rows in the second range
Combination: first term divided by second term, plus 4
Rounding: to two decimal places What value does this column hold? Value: 4.97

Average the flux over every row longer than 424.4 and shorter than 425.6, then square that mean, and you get 594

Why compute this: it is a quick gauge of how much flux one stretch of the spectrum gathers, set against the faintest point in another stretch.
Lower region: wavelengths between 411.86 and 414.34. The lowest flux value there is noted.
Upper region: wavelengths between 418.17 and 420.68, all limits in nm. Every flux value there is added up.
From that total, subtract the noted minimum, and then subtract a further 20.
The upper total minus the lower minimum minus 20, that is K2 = 249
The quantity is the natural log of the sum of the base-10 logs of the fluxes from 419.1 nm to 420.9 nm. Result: 2.48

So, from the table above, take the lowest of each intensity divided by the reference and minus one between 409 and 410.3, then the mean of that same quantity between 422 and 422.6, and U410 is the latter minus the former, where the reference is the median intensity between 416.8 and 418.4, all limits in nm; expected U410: 0.17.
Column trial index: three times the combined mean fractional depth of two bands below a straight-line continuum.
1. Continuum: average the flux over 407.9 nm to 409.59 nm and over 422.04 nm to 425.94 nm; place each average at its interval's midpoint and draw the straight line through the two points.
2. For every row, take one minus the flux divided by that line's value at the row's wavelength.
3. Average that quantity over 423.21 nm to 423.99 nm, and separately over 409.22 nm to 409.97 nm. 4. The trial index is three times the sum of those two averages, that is 0.28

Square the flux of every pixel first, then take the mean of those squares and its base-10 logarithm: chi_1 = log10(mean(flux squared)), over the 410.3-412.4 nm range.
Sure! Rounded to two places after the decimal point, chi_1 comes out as 2.72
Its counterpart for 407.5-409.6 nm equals 2.71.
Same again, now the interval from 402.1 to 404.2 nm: 2.73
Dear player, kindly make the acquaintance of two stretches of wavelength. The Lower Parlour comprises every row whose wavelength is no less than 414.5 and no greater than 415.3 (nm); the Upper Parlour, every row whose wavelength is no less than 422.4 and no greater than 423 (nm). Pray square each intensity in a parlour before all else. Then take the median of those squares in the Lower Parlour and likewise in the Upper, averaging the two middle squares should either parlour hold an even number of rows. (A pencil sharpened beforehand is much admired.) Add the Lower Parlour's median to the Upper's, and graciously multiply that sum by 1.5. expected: 1733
